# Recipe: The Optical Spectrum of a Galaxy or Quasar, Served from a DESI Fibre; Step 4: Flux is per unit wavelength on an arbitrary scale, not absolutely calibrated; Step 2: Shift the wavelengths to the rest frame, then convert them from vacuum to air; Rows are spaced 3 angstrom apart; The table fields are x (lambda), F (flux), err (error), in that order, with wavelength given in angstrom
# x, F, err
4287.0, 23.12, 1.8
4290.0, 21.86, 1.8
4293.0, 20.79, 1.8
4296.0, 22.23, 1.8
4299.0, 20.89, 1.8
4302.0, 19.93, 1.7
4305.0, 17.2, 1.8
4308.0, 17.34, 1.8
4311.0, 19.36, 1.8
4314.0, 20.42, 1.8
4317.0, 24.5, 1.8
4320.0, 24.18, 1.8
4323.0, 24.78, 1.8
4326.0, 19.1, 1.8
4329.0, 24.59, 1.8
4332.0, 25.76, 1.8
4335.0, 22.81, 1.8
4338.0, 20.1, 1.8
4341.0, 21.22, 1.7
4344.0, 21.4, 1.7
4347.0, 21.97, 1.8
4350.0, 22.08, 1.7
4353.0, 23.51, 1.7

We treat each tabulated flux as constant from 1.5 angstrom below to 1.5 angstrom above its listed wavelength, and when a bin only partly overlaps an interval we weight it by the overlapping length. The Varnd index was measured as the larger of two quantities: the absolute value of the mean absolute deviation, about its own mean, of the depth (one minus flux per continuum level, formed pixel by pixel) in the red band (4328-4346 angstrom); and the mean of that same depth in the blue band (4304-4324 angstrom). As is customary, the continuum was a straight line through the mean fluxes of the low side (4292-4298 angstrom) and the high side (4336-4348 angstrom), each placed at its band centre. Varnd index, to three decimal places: 0.080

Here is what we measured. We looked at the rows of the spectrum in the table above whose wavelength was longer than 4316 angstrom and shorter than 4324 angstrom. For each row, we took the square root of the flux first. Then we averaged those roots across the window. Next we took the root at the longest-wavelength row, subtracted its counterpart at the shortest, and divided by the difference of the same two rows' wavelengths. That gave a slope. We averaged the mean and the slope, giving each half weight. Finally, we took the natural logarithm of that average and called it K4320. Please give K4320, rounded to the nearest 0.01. 0.91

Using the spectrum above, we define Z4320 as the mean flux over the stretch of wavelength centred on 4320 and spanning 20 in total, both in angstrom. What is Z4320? 22.4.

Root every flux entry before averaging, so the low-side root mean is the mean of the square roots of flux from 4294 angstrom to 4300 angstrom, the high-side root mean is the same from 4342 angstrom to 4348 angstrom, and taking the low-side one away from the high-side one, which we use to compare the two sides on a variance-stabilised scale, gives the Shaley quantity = 0.01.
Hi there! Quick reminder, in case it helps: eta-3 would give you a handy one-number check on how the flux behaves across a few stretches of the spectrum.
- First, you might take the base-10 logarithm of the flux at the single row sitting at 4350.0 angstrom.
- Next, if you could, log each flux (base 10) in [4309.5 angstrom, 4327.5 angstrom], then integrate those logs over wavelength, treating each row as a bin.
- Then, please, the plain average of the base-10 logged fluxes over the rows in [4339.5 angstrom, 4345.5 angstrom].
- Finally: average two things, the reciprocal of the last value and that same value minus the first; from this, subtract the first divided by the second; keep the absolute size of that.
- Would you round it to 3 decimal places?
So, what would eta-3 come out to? 0.313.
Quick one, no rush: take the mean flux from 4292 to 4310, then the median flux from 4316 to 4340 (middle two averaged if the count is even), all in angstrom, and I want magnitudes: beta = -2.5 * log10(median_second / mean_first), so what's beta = -0.23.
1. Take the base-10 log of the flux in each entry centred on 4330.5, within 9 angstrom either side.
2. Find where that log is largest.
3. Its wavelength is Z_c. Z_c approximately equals 4332.0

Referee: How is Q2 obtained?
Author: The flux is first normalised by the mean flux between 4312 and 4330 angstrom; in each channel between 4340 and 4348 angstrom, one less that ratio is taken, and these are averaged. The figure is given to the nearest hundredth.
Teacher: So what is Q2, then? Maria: 0.06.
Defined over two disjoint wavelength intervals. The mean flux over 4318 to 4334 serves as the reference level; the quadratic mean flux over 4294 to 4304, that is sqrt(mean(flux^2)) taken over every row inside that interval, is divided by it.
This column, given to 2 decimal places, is 0.89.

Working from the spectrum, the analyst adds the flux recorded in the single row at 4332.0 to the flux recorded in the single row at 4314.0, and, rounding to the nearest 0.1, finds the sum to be 46.2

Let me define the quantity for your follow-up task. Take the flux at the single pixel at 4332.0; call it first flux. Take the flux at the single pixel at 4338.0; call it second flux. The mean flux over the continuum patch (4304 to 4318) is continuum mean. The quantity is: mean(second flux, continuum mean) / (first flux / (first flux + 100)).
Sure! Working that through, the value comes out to 97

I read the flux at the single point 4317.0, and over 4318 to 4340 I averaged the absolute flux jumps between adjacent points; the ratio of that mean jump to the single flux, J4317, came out 0.13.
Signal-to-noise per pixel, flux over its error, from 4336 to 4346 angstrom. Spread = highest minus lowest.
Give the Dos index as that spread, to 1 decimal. 1.4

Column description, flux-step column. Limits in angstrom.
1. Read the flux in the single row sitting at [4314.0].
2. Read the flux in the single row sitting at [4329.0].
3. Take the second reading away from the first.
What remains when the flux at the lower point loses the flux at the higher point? -4.2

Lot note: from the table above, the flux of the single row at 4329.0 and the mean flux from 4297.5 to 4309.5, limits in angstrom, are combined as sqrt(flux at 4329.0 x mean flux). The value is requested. 21.5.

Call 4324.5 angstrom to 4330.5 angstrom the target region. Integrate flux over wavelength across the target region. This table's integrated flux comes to 131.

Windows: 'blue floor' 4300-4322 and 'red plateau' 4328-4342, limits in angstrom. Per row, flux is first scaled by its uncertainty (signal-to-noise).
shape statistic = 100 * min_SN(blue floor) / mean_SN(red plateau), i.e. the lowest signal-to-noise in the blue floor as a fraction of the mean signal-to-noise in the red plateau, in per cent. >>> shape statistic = 74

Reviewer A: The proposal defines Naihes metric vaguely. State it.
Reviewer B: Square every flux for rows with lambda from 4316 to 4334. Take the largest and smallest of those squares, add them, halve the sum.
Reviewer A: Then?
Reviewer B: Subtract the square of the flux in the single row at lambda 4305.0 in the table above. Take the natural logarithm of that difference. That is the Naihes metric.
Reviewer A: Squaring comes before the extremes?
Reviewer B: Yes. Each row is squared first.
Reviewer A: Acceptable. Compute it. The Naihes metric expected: 5.4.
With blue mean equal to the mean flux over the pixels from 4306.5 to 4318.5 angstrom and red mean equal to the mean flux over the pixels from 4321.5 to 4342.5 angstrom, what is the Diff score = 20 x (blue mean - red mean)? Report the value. -44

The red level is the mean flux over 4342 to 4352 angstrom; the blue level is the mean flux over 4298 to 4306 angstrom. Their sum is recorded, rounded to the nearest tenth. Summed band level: 41.2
